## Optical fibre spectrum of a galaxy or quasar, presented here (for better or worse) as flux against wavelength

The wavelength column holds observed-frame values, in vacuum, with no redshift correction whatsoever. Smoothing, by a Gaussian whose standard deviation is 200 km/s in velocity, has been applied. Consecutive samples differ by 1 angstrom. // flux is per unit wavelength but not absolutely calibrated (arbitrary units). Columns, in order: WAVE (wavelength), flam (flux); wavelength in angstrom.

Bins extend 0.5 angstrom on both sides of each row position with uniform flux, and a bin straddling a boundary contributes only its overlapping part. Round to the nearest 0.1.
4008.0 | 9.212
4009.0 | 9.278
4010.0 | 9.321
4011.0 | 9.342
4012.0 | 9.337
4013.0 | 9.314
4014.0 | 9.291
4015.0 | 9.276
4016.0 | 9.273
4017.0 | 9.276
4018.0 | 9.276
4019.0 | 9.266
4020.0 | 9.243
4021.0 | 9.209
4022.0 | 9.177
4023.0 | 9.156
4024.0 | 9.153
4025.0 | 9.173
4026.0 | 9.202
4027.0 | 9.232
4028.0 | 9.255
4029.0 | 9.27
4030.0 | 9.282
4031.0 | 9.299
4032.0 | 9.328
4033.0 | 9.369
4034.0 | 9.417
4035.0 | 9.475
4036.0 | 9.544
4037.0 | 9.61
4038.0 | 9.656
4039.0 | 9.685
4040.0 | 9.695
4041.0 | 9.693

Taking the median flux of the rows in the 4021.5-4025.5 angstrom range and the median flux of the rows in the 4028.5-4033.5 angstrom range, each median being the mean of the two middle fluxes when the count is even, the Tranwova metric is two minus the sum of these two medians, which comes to -16.5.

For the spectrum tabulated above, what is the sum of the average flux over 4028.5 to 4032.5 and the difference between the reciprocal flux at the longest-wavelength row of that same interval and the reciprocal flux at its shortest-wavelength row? 9.29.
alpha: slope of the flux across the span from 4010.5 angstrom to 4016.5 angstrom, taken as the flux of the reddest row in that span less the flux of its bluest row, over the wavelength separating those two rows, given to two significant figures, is -0.014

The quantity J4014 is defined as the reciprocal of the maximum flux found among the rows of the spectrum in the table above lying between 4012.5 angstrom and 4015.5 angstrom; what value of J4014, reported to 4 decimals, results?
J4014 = 0.1074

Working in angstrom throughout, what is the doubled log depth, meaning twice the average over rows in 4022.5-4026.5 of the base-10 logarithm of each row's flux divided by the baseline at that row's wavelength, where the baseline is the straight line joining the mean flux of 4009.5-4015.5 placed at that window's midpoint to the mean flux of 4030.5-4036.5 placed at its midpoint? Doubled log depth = -0.0183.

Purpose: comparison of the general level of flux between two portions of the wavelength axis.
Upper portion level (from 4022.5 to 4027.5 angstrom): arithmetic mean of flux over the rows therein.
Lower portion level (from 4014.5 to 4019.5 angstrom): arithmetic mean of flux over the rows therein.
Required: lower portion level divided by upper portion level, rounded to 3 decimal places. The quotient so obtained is 1.010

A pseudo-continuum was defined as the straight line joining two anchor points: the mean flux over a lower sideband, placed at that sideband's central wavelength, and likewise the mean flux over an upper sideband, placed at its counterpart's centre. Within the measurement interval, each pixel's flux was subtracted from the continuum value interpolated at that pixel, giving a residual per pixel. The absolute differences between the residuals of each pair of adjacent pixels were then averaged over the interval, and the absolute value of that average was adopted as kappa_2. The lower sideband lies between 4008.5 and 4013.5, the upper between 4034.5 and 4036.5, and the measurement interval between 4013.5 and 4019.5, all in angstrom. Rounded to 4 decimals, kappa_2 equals 0.0128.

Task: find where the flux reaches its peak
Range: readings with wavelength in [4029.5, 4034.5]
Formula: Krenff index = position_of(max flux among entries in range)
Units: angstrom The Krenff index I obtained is 4034.0 angstrom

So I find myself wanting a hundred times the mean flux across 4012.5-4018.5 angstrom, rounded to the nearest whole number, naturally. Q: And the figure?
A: 928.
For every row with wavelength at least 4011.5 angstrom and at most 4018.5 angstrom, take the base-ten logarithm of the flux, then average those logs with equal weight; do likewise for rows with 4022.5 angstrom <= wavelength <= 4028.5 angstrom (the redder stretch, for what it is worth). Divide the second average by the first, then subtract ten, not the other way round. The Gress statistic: -9.005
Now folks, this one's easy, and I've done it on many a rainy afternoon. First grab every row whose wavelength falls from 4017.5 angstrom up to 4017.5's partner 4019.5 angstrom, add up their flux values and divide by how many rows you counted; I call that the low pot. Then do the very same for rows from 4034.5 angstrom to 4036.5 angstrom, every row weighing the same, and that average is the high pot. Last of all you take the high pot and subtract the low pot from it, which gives 0.24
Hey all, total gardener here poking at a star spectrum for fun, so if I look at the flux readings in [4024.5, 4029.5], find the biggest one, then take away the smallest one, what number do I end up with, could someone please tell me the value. 0.10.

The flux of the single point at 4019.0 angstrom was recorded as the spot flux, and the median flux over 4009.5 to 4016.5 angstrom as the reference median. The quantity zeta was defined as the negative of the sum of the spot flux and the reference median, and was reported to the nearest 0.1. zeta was -18.6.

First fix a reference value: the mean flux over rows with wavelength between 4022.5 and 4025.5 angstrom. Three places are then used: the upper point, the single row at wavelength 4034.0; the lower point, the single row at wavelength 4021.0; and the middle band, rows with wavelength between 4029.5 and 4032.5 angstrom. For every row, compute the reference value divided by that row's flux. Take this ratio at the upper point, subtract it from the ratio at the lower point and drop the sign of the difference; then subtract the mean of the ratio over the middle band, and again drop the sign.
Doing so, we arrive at 0.963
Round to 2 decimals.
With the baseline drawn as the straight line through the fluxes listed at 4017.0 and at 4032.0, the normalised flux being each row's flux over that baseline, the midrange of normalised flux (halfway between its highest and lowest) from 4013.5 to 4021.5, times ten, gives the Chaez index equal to 9.97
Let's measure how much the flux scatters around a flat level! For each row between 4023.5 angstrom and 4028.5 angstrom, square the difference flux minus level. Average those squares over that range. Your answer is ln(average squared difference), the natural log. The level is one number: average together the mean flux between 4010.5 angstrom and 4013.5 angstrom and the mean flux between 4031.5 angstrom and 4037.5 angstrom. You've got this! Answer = -3.27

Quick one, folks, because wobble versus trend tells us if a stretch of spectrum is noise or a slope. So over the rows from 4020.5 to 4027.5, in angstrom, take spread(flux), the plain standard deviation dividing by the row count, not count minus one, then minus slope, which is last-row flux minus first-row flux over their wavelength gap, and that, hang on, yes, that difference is 0.0233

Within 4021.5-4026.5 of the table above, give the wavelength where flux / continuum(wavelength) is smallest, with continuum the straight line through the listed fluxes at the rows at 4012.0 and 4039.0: 4024.0 angstrom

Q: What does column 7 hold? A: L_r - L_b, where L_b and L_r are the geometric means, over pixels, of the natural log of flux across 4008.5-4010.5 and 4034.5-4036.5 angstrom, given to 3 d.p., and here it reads 0.022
